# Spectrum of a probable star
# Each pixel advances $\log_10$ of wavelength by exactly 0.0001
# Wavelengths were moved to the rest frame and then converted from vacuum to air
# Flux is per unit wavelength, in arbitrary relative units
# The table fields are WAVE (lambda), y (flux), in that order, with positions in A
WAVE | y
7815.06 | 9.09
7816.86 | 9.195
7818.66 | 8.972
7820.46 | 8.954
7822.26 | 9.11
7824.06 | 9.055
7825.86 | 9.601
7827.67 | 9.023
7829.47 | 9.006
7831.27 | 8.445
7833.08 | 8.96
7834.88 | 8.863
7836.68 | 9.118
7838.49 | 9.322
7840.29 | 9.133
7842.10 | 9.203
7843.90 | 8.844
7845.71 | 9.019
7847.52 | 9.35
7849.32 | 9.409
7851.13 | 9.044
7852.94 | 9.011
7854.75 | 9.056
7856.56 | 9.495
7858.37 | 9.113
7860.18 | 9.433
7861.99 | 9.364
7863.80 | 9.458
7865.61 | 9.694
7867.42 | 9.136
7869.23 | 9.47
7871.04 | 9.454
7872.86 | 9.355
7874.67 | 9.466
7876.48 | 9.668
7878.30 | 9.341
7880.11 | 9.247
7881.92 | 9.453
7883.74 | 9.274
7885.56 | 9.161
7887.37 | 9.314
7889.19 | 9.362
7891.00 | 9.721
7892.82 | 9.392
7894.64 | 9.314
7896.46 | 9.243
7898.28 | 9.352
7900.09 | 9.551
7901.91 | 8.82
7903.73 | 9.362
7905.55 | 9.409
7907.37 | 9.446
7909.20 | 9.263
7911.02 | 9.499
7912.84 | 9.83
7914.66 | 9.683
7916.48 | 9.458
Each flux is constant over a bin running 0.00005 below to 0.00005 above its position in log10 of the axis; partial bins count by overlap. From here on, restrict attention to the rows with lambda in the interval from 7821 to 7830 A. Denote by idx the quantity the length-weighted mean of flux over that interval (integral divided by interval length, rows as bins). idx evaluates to 9.16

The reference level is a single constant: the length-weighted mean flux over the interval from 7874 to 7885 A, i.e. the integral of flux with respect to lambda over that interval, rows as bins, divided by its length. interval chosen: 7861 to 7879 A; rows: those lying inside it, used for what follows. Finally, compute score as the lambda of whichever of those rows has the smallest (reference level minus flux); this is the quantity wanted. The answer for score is 7865.61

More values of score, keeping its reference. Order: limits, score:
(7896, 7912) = 7900.09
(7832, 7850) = 7849.32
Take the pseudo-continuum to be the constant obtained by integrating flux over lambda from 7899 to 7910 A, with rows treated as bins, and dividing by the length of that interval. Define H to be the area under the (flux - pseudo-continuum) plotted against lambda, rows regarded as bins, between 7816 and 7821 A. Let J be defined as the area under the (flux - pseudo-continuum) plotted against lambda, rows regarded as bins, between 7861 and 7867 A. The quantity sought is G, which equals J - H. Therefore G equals 2.3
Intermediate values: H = -1.3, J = 1.0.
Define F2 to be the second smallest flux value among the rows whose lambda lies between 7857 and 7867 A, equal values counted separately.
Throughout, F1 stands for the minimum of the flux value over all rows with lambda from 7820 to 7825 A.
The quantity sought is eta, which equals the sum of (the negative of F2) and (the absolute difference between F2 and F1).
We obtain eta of -8.95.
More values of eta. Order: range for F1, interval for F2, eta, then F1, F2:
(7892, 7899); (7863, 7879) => -9.24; 9.243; 9.341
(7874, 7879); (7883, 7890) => -9.21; 9.341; 9.274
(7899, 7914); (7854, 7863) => -8.82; 8.82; 9.113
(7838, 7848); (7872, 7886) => -8.84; 8.844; 9.247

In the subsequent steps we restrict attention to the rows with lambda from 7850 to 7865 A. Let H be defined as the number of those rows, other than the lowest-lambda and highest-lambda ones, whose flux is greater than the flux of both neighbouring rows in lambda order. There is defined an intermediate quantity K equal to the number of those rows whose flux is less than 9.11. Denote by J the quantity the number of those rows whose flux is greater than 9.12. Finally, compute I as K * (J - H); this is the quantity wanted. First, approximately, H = 2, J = 4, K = 3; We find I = 6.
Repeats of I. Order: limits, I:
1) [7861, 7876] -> 0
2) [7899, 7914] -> 6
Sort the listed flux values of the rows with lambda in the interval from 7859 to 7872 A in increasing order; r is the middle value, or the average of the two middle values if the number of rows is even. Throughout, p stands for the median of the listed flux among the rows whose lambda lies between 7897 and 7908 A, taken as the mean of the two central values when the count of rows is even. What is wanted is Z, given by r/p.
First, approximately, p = 9.39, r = 9.5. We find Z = 1.01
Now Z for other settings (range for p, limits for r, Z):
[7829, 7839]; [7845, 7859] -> 1.01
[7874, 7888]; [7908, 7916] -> 1.03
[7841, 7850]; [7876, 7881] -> 1.01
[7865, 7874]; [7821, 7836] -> 0.95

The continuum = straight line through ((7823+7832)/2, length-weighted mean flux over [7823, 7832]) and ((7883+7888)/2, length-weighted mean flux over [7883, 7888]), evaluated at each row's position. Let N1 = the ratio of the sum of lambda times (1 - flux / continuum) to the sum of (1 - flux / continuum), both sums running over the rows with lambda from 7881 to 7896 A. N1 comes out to 7889.1 A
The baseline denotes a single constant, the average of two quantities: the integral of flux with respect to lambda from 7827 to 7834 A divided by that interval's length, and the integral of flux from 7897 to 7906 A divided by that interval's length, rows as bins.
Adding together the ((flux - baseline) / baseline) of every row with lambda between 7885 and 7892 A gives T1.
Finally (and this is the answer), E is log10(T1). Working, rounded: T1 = 0.14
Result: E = -0.86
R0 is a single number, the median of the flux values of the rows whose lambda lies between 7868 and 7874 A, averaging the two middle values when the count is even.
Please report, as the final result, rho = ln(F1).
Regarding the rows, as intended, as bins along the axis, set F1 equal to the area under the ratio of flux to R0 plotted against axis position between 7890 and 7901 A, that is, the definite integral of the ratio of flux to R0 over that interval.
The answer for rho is 2.40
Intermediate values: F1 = 11.0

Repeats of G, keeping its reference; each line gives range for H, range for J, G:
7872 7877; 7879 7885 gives -0.8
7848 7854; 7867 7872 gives 1.2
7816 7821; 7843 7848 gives 0.0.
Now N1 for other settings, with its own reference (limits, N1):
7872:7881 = 7875.7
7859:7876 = 7867.0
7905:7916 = 7912.2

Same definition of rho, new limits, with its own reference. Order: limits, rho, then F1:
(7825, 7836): 2.35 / 10.5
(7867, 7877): 2.30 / 10.0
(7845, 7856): 2.37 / 10.7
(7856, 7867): 2.39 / 11.0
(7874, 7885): 2.39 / 10.9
